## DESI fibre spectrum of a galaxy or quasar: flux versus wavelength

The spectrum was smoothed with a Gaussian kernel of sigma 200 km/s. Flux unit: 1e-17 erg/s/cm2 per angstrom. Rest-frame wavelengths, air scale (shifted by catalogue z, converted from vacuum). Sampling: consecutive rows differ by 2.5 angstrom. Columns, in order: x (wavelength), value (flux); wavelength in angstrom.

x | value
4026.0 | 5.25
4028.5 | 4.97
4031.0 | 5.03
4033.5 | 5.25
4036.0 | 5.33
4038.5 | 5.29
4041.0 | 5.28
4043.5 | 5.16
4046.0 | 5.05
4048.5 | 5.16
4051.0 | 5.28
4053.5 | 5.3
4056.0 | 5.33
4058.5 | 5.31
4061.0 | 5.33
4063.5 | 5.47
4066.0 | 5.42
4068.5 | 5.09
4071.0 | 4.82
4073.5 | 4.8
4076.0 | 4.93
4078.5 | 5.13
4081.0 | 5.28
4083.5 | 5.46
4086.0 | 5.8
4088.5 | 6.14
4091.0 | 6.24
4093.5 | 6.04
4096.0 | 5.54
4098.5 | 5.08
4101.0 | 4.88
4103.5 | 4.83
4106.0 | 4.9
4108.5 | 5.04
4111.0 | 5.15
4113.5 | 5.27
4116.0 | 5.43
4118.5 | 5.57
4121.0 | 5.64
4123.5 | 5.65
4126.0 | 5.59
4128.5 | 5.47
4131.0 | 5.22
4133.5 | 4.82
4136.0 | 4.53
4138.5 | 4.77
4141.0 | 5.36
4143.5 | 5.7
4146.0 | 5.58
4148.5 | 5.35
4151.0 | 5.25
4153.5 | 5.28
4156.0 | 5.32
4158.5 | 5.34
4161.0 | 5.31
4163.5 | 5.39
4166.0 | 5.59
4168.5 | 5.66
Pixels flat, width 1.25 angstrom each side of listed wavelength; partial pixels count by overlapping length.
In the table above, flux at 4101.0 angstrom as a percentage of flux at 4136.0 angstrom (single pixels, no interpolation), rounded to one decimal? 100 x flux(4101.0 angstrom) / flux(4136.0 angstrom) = 107.7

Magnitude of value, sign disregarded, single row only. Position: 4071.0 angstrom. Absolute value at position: 4.82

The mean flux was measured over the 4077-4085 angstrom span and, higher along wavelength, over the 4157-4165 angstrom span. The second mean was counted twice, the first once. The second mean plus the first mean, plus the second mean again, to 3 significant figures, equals 16.0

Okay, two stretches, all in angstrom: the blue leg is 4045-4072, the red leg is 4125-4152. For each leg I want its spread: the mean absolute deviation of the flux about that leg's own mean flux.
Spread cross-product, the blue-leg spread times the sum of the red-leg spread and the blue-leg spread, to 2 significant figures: 0.065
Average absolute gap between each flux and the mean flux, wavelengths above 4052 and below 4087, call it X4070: 0.21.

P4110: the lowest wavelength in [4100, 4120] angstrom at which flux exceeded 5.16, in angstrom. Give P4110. 4113.5 angstrom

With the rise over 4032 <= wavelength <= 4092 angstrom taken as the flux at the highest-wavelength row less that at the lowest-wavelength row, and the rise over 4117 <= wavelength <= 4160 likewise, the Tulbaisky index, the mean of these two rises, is 0.4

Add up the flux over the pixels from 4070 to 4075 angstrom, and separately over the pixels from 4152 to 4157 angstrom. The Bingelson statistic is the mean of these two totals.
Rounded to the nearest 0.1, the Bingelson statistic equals 10.1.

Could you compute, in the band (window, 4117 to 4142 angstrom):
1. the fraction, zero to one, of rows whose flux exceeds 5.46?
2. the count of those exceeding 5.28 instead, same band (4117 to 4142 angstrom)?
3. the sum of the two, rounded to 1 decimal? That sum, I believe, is 6.5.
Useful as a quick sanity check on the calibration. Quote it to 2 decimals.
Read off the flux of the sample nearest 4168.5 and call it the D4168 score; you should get 5.66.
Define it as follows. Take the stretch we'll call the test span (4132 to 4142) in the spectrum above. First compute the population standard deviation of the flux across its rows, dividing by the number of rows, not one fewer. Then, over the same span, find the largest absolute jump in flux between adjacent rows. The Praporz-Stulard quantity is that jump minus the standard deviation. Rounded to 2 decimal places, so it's 0.29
